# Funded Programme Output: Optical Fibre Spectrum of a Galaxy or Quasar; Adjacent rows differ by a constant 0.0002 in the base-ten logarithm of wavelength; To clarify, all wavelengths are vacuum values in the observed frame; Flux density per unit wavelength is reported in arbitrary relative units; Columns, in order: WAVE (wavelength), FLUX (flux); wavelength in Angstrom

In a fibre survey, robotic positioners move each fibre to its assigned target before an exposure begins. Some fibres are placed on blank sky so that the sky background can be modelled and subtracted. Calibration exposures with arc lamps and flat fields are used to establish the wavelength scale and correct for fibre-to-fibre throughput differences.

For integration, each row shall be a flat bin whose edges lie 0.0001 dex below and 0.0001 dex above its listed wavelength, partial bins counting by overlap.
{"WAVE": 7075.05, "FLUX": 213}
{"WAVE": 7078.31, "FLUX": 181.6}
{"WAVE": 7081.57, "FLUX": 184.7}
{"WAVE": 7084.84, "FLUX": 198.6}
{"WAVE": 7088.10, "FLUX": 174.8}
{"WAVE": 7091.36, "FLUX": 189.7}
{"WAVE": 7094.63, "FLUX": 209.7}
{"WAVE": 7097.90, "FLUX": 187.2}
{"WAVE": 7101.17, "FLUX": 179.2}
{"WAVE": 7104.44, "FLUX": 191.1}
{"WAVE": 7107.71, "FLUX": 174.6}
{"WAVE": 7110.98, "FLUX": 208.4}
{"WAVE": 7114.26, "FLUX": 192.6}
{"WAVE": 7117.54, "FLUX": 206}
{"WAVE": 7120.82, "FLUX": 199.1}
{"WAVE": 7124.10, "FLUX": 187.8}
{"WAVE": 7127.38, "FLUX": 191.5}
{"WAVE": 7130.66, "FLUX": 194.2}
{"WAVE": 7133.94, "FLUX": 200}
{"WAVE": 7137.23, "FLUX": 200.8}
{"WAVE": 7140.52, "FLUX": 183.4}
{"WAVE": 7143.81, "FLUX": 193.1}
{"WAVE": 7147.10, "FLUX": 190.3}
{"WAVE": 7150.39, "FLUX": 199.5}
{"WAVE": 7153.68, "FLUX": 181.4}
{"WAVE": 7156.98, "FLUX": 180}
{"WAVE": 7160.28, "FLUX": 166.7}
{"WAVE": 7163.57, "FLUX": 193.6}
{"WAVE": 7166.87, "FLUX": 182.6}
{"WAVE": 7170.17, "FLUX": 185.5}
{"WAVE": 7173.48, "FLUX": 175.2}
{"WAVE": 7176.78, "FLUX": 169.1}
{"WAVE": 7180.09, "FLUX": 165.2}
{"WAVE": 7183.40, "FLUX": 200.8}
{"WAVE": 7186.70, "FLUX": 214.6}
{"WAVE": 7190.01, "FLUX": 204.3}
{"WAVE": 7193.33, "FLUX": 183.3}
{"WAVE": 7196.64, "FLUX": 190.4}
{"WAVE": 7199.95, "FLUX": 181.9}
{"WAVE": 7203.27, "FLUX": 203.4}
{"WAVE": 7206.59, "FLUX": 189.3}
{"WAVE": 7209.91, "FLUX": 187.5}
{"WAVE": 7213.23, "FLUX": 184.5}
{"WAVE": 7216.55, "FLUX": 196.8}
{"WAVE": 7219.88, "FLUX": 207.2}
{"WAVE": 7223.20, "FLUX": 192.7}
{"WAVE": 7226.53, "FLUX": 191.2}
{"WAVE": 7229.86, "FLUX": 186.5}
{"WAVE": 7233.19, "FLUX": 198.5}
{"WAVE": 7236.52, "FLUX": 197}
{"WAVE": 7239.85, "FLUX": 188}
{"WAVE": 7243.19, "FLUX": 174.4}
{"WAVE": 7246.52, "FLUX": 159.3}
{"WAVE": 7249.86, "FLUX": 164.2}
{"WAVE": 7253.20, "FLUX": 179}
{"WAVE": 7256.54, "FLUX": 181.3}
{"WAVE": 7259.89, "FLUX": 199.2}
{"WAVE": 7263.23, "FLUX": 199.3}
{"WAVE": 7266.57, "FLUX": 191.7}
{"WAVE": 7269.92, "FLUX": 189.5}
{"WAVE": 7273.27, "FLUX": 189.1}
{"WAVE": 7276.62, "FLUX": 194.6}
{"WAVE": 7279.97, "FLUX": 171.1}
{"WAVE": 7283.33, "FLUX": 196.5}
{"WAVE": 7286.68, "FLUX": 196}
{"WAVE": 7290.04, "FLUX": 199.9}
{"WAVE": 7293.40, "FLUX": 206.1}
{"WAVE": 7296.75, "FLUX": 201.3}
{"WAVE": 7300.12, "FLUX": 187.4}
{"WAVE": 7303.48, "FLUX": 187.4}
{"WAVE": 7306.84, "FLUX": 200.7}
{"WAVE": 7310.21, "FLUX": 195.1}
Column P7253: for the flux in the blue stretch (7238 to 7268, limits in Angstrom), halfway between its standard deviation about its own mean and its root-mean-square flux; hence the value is 98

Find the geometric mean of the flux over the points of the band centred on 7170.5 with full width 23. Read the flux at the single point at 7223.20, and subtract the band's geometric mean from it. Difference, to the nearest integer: 16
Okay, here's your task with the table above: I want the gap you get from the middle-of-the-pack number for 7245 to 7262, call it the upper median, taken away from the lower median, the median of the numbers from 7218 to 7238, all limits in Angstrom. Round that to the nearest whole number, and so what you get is 16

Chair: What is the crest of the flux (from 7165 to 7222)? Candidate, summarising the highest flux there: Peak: 214.6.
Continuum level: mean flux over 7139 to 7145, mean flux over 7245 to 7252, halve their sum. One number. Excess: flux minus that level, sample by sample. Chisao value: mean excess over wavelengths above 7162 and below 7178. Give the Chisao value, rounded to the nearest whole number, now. 6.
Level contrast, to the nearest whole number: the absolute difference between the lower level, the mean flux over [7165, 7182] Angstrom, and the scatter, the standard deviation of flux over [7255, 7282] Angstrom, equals 167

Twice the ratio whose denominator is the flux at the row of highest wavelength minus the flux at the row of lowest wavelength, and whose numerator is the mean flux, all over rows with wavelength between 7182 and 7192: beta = 118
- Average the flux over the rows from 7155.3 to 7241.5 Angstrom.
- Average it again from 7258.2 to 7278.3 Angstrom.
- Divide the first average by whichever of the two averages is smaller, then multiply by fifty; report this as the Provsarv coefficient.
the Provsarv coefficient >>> 50.0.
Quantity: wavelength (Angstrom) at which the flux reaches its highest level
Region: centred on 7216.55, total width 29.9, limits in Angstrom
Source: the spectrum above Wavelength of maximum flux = 7219.88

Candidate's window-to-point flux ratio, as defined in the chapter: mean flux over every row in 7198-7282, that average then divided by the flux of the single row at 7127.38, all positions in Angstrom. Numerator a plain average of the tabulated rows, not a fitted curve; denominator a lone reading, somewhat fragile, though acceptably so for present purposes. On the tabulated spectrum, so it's 0.98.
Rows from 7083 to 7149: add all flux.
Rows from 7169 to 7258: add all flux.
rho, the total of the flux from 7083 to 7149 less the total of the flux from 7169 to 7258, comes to -1199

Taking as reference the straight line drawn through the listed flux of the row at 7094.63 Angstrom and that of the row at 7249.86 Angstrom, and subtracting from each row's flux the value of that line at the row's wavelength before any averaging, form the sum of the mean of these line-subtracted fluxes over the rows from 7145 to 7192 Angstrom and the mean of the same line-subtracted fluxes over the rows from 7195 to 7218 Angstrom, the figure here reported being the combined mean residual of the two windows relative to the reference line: 12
